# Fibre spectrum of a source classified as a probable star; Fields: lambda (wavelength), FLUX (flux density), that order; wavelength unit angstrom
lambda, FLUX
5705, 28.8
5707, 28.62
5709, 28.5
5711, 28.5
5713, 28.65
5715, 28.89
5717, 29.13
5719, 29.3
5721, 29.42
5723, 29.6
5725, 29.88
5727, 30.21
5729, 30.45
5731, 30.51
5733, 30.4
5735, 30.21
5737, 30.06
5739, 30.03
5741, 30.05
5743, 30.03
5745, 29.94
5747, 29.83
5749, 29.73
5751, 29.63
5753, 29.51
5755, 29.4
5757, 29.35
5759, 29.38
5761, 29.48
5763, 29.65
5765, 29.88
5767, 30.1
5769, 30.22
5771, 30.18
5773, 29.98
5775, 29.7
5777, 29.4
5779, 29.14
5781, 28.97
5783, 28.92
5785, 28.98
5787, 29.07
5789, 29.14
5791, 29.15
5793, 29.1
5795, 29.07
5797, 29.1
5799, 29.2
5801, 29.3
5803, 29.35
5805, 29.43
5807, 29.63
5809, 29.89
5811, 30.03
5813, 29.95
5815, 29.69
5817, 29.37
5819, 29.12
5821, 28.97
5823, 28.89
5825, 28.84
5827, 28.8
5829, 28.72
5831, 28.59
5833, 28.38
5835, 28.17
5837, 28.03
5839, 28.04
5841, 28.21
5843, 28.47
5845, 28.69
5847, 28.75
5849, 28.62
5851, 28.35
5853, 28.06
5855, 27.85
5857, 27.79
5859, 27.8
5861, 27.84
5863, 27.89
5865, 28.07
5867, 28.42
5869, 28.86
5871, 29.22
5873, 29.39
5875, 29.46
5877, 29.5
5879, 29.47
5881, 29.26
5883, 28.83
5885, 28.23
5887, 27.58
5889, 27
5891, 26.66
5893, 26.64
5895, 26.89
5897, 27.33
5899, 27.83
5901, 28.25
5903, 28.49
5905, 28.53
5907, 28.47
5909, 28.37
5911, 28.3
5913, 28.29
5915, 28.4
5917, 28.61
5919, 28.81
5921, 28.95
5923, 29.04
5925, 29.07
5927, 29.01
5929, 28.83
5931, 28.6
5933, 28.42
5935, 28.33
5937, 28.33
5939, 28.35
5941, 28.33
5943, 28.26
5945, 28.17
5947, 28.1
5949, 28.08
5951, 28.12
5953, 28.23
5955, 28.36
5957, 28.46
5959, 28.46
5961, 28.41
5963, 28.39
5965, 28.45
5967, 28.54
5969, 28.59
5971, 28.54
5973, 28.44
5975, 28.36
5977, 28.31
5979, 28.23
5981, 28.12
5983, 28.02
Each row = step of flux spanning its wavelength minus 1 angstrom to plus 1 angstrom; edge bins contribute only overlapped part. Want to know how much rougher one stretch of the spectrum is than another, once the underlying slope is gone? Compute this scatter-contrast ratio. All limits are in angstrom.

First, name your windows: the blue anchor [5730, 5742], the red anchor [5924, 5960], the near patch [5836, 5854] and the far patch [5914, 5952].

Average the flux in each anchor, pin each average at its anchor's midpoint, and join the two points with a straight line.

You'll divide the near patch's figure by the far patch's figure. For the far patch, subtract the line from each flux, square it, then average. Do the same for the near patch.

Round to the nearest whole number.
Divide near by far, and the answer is 13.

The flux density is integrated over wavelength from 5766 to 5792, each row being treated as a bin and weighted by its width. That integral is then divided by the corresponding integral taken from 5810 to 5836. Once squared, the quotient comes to 1.03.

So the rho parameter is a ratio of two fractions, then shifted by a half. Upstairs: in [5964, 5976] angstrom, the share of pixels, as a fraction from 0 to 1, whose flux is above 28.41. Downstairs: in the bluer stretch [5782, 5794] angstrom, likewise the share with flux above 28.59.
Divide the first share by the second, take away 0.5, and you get 0.33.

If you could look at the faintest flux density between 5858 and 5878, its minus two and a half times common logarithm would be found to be -3.61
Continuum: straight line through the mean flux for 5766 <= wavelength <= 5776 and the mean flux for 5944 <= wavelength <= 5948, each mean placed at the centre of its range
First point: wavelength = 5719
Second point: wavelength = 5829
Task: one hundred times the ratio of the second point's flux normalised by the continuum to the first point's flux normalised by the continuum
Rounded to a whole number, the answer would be 102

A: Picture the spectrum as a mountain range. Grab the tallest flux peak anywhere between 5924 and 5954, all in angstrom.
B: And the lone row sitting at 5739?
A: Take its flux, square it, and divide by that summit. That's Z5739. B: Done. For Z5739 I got 31.0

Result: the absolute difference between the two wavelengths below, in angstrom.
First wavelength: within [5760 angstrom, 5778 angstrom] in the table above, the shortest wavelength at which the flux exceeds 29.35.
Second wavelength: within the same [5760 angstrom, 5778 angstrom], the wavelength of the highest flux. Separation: 8 angstrom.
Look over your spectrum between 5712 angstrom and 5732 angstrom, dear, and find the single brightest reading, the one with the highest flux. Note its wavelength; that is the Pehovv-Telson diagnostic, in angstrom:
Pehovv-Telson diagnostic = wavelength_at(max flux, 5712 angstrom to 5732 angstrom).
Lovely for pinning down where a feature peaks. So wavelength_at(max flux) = 5731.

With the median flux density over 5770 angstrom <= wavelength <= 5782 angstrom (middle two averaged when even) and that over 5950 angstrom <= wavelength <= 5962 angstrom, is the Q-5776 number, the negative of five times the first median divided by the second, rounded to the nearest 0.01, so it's -5.21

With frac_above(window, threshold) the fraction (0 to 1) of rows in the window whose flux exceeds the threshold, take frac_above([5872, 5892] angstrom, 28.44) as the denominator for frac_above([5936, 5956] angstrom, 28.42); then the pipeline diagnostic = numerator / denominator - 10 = -10.0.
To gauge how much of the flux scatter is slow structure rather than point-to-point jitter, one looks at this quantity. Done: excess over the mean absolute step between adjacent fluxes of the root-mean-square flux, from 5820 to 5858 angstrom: 28.3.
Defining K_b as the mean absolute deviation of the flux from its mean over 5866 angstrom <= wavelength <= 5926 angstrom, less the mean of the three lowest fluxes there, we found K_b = -26.1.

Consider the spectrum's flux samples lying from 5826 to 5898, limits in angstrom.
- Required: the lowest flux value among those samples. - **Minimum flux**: 26.64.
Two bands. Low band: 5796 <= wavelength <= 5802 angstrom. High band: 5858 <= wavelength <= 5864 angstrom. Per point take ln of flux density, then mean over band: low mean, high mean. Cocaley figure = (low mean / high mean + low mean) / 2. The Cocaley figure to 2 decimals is 2.19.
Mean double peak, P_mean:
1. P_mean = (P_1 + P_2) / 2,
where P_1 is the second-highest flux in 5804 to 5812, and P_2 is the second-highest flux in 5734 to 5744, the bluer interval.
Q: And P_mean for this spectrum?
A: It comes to 30.0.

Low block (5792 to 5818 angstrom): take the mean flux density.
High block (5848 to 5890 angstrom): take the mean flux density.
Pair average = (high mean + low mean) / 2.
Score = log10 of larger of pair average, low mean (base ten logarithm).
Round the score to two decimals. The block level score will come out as 1.47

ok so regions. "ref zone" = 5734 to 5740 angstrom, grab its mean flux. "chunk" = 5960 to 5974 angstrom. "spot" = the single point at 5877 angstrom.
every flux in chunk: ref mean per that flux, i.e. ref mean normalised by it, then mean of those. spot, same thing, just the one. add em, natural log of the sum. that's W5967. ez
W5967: 0.731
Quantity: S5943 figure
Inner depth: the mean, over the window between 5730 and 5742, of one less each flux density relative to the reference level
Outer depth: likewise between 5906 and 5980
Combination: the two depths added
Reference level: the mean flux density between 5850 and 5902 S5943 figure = -0.083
